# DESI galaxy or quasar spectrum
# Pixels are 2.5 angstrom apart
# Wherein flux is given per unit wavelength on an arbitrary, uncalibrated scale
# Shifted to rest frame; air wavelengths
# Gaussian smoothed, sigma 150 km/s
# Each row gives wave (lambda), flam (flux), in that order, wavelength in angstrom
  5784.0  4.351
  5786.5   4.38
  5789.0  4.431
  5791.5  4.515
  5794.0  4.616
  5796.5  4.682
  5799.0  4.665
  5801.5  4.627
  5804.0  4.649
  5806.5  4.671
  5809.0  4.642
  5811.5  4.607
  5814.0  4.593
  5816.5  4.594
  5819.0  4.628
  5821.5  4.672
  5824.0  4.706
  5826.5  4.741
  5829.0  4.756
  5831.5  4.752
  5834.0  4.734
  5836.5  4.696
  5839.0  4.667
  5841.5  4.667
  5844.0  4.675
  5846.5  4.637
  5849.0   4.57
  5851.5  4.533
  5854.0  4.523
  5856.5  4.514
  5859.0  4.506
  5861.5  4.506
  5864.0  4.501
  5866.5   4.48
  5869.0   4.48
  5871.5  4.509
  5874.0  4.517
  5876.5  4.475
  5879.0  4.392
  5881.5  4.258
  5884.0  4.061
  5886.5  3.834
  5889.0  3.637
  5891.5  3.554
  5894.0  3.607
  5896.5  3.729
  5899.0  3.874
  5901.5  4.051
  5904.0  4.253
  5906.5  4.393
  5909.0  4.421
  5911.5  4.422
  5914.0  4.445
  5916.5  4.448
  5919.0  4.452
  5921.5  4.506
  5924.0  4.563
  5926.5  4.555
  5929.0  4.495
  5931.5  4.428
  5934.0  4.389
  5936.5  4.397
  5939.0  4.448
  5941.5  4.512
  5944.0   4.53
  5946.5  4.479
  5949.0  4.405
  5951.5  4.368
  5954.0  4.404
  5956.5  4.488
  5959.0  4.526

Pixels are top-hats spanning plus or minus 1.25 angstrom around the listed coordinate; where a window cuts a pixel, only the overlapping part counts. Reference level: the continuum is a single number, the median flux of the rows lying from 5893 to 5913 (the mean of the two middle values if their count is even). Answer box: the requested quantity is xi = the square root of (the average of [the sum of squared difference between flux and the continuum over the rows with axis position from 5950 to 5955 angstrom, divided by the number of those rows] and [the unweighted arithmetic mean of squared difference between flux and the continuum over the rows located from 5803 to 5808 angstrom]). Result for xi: 0.40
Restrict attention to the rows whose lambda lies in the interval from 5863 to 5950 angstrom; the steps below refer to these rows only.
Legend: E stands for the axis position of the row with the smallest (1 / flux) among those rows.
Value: 5924.0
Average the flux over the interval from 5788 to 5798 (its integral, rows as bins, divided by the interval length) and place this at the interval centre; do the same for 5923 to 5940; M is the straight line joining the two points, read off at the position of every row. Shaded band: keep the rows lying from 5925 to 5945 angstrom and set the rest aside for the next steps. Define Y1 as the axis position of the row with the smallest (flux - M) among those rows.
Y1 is 5934.0 angstrom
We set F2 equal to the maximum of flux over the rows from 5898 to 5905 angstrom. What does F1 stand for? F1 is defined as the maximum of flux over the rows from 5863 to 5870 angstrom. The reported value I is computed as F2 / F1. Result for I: 0.945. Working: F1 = 4.501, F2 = 4.253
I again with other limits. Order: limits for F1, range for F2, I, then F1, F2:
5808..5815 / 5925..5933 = 0.981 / 4.642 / 4.555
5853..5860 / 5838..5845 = 1.034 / 4.523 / 4.675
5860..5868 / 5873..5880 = 1.002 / 4.506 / 4.517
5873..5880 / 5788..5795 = 1.022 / 4.517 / 4.616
